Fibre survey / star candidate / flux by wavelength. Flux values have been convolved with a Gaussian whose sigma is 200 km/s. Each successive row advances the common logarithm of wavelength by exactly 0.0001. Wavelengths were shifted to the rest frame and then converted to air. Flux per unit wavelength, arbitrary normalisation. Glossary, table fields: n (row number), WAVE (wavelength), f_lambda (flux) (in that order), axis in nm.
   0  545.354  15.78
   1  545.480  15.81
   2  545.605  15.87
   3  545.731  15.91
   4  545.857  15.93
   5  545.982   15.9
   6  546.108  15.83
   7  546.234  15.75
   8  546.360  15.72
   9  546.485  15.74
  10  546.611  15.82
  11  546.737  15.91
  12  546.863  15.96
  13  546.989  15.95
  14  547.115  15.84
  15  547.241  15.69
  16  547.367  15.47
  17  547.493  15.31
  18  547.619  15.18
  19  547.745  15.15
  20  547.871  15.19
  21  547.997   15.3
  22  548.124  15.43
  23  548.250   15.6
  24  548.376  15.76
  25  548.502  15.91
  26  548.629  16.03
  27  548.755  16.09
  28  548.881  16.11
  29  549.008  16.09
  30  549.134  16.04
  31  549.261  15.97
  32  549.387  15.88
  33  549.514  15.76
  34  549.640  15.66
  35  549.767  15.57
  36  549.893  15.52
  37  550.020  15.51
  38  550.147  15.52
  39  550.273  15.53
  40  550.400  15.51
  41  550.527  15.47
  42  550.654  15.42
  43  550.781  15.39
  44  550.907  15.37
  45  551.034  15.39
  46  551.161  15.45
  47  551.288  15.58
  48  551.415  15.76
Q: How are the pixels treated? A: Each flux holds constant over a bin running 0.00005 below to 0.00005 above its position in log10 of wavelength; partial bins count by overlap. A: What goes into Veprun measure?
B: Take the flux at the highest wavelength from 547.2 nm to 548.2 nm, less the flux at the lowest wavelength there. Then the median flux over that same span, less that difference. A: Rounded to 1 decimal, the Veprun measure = 15.6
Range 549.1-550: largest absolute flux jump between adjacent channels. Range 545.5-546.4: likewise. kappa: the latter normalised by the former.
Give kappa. 0.67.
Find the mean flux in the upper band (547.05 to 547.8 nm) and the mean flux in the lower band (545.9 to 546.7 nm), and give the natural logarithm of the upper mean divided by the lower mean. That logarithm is -0.023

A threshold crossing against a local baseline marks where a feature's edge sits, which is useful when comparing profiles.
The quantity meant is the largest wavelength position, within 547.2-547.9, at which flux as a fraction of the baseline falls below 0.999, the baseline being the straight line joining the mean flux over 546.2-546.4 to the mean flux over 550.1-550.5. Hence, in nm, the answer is 547.871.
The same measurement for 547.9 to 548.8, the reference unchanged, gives 548.250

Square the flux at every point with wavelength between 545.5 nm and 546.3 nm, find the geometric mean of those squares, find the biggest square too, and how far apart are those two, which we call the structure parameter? 2.1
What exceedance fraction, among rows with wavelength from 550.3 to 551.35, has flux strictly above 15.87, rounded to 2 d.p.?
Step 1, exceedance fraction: 0.00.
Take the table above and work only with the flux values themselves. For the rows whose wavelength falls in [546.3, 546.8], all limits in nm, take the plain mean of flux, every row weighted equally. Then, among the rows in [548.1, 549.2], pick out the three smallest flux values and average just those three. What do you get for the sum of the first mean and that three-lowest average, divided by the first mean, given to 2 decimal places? 1.99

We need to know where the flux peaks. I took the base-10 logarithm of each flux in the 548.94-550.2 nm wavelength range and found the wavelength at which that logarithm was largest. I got 549.008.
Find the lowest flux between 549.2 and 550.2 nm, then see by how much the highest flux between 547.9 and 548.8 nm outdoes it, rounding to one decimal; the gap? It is 0.6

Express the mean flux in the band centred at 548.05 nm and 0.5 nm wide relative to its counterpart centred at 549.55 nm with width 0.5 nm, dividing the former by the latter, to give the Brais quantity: 0.98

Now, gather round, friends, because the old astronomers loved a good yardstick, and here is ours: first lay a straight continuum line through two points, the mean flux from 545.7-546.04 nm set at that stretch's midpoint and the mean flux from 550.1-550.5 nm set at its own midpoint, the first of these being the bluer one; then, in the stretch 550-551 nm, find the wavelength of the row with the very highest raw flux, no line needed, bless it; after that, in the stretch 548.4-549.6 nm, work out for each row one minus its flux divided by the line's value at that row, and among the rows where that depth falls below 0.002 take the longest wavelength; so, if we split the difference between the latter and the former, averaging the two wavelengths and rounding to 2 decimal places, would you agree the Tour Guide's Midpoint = 549.89 nm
